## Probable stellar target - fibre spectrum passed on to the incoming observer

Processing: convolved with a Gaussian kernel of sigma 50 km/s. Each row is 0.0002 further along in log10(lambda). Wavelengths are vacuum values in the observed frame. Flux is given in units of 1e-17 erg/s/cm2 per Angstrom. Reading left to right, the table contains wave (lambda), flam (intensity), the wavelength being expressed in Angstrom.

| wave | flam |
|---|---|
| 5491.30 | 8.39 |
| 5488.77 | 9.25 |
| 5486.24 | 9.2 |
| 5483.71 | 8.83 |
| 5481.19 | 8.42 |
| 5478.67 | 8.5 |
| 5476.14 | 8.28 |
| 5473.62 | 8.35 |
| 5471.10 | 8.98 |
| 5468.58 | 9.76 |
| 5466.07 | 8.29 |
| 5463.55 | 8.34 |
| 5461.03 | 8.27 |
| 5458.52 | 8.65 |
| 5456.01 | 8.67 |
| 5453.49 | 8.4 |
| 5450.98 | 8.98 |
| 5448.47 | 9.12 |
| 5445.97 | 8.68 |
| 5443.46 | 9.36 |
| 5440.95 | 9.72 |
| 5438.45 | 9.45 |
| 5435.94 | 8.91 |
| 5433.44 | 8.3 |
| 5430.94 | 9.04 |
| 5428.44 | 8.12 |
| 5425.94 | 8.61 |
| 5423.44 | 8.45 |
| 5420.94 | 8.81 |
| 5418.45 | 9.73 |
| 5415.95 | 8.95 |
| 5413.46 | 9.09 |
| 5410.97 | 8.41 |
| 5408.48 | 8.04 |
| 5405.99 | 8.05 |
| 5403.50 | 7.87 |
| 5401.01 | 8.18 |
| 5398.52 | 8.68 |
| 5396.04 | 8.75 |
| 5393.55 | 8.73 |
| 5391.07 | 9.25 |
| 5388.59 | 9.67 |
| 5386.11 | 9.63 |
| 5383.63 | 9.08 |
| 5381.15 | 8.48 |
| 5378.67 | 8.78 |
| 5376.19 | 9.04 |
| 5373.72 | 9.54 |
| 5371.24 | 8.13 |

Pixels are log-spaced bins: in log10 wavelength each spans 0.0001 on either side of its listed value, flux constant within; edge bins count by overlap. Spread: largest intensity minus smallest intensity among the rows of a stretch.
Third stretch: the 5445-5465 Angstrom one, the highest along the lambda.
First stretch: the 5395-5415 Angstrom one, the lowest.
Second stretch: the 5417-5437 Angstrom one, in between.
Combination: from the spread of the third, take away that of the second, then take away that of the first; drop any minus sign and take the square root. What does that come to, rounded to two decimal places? 1.41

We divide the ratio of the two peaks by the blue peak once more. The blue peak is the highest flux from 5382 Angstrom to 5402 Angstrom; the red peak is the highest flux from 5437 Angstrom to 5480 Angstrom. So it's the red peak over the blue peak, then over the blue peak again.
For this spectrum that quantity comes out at 0.1044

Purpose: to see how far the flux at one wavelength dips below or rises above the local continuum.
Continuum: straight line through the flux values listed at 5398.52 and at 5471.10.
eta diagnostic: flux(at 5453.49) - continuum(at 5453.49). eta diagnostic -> -0.5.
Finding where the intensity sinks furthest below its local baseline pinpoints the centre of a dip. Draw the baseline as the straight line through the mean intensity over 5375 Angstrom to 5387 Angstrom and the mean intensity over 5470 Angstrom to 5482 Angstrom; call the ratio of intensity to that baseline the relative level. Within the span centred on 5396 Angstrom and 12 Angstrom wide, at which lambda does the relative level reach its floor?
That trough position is 5401.01 Angstrom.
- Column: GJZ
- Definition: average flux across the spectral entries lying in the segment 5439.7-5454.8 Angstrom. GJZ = 9.04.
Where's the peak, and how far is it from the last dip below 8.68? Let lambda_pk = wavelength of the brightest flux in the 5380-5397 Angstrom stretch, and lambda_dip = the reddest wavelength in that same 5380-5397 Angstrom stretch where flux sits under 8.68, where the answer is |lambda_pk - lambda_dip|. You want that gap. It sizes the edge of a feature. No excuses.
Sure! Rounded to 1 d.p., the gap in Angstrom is 7.4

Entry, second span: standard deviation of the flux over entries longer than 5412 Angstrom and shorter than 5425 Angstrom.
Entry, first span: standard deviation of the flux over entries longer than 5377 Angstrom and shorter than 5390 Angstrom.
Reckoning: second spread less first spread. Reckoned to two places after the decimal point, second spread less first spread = -0.05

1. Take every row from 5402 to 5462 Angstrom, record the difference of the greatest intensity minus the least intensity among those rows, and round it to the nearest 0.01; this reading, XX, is 1.86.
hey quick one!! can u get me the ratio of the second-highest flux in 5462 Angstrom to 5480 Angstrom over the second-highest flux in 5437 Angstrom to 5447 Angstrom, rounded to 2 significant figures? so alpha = 0.95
